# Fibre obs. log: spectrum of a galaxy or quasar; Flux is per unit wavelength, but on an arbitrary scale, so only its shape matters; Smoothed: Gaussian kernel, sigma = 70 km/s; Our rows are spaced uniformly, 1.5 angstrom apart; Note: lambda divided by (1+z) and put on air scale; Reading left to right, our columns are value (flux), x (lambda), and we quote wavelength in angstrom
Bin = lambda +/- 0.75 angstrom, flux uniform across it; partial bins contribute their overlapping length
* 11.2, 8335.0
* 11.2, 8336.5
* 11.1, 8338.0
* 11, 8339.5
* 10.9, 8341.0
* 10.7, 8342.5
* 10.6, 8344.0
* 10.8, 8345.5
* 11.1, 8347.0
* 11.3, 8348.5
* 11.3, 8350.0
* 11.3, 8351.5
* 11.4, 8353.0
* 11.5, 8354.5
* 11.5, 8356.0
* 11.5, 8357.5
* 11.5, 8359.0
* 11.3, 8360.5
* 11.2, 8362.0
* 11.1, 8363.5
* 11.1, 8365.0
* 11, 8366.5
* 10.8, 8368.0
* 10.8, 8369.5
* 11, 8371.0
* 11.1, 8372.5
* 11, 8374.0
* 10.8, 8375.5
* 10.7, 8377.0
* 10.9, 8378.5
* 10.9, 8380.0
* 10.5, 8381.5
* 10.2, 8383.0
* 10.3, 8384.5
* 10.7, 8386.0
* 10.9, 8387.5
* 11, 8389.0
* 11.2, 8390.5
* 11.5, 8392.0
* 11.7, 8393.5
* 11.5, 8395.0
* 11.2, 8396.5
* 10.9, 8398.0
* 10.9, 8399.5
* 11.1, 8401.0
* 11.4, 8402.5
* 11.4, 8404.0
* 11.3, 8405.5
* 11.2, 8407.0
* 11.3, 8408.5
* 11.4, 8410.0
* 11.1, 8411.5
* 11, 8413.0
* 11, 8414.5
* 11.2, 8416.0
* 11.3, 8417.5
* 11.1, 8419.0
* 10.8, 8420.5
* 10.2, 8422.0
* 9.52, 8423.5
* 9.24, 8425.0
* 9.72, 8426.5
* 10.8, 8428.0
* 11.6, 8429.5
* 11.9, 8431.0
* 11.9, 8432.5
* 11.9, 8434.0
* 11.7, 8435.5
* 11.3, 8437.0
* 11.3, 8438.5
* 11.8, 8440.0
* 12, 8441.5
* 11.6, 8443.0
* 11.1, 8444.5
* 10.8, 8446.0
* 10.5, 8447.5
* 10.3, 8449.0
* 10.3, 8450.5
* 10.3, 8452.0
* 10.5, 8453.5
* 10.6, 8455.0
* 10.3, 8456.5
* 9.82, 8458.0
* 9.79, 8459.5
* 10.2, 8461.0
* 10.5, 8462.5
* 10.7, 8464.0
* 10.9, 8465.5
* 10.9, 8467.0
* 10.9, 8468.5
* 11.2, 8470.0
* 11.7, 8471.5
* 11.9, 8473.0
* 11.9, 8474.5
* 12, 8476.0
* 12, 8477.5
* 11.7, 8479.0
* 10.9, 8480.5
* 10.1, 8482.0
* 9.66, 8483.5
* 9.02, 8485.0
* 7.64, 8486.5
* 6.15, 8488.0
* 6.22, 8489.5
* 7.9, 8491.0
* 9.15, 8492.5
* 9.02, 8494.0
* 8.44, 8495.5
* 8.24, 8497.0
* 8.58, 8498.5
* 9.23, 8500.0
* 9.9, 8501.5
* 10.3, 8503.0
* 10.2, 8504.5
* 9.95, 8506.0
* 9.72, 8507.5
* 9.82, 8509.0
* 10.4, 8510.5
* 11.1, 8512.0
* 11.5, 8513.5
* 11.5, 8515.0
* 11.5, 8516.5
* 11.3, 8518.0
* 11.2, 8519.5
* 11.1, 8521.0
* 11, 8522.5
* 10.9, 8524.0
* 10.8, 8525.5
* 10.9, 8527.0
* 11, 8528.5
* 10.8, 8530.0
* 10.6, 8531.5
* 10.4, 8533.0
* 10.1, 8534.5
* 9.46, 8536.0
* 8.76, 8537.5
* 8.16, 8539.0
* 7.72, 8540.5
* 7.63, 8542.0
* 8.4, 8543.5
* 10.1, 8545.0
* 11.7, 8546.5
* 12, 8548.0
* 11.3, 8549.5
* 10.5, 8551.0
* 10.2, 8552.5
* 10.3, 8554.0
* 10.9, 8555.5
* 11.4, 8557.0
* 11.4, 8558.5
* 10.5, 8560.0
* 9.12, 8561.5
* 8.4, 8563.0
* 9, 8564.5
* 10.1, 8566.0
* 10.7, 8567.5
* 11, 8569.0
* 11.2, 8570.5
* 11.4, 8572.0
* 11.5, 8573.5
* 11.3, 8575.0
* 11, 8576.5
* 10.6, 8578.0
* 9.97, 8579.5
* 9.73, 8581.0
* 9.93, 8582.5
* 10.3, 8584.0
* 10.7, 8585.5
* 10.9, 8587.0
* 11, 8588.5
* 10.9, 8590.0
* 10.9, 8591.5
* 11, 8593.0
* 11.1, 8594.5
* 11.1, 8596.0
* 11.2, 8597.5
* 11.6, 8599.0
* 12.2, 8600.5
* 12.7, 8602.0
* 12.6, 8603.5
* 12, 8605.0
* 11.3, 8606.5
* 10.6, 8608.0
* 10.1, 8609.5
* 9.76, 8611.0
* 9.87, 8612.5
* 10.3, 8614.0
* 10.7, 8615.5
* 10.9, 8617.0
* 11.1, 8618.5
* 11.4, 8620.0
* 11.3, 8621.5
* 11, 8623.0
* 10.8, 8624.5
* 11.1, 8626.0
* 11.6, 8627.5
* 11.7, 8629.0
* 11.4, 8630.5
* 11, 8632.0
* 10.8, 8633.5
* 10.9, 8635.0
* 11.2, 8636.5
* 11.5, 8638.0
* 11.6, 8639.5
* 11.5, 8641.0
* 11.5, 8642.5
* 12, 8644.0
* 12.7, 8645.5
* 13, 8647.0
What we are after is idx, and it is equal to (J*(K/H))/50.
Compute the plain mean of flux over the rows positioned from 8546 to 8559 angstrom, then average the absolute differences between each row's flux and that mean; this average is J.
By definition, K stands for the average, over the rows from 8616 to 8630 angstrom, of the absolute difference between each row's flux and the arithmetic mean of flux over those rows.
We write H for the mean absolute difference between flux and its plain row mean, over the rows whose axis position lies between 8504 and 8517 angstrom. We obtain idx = 0.0040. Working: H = 0.68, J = 0.54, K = 0.26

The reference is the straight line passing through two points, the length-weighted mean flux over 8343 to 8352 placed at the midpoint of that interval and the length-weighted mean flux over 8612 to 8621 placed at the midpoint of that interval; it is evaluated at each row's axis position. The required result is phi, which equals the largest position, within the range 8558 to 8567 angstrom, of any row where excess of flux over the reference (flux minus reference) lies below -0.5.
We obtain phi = 8566.0 angstrom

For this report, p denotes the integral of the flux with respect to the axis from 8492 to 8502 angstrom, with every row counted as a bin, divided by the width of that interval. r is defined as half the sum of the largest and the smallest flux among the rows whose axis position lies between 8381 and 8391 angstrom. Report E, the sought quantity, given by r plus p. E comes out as 19.6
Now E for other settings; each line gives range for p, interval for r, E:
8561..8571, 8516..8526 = 21.1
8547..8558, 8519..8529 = 22.0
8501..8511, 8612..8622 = 20.7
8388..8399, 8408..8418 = 22.5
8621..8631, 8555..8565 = 21.2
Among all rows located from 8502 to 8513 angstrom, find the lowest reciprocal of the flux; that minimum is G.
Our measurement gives 0.090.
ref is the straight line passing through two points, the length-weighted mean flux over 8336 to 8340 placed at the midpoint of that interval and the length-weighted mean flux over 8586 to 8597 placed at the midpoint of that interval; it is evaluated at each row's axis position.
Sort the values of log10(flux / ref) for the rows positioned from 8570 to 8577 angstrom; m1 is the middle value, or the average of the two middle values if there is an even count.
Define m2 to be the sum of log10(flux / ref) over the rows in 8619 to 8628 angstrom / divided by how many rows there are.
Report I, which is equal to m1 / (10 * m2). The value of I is 0.1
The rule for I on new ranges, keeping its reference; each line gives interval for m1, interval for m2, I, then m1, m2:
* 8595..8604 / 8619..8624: 0.3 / 0.03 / 0.010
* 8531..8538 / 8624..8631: -0.3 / -0.04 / 0.014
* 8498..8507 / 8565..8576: -4.6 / -0.05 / 0.001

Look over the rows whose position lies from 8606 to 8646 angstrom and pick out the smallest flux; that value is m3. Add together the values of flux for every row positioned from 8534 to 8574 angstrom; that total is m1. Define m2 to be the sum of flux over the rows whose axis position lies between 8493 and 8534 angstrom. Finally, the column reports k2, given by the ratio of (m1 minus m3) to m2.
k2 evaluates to 0.94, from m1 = 273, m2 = 279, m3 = 9.76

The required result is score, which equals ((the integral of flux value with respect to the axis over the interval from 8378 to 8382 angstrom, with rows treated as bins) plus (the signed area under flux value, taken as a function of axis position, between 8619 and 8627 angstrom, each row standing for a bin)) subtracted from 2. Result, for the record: -130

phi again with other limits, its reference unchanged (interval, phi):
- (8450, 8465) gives 8461.0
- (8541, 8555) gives 8554.0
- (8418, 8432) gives 8426.5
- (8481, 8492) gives 8491.0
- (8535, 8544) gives 8543.5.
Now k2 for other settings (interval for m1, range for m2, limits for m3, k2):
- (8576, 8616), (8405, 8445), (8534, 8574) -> 0.95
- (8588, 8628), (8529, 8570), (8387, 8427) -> 1.07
